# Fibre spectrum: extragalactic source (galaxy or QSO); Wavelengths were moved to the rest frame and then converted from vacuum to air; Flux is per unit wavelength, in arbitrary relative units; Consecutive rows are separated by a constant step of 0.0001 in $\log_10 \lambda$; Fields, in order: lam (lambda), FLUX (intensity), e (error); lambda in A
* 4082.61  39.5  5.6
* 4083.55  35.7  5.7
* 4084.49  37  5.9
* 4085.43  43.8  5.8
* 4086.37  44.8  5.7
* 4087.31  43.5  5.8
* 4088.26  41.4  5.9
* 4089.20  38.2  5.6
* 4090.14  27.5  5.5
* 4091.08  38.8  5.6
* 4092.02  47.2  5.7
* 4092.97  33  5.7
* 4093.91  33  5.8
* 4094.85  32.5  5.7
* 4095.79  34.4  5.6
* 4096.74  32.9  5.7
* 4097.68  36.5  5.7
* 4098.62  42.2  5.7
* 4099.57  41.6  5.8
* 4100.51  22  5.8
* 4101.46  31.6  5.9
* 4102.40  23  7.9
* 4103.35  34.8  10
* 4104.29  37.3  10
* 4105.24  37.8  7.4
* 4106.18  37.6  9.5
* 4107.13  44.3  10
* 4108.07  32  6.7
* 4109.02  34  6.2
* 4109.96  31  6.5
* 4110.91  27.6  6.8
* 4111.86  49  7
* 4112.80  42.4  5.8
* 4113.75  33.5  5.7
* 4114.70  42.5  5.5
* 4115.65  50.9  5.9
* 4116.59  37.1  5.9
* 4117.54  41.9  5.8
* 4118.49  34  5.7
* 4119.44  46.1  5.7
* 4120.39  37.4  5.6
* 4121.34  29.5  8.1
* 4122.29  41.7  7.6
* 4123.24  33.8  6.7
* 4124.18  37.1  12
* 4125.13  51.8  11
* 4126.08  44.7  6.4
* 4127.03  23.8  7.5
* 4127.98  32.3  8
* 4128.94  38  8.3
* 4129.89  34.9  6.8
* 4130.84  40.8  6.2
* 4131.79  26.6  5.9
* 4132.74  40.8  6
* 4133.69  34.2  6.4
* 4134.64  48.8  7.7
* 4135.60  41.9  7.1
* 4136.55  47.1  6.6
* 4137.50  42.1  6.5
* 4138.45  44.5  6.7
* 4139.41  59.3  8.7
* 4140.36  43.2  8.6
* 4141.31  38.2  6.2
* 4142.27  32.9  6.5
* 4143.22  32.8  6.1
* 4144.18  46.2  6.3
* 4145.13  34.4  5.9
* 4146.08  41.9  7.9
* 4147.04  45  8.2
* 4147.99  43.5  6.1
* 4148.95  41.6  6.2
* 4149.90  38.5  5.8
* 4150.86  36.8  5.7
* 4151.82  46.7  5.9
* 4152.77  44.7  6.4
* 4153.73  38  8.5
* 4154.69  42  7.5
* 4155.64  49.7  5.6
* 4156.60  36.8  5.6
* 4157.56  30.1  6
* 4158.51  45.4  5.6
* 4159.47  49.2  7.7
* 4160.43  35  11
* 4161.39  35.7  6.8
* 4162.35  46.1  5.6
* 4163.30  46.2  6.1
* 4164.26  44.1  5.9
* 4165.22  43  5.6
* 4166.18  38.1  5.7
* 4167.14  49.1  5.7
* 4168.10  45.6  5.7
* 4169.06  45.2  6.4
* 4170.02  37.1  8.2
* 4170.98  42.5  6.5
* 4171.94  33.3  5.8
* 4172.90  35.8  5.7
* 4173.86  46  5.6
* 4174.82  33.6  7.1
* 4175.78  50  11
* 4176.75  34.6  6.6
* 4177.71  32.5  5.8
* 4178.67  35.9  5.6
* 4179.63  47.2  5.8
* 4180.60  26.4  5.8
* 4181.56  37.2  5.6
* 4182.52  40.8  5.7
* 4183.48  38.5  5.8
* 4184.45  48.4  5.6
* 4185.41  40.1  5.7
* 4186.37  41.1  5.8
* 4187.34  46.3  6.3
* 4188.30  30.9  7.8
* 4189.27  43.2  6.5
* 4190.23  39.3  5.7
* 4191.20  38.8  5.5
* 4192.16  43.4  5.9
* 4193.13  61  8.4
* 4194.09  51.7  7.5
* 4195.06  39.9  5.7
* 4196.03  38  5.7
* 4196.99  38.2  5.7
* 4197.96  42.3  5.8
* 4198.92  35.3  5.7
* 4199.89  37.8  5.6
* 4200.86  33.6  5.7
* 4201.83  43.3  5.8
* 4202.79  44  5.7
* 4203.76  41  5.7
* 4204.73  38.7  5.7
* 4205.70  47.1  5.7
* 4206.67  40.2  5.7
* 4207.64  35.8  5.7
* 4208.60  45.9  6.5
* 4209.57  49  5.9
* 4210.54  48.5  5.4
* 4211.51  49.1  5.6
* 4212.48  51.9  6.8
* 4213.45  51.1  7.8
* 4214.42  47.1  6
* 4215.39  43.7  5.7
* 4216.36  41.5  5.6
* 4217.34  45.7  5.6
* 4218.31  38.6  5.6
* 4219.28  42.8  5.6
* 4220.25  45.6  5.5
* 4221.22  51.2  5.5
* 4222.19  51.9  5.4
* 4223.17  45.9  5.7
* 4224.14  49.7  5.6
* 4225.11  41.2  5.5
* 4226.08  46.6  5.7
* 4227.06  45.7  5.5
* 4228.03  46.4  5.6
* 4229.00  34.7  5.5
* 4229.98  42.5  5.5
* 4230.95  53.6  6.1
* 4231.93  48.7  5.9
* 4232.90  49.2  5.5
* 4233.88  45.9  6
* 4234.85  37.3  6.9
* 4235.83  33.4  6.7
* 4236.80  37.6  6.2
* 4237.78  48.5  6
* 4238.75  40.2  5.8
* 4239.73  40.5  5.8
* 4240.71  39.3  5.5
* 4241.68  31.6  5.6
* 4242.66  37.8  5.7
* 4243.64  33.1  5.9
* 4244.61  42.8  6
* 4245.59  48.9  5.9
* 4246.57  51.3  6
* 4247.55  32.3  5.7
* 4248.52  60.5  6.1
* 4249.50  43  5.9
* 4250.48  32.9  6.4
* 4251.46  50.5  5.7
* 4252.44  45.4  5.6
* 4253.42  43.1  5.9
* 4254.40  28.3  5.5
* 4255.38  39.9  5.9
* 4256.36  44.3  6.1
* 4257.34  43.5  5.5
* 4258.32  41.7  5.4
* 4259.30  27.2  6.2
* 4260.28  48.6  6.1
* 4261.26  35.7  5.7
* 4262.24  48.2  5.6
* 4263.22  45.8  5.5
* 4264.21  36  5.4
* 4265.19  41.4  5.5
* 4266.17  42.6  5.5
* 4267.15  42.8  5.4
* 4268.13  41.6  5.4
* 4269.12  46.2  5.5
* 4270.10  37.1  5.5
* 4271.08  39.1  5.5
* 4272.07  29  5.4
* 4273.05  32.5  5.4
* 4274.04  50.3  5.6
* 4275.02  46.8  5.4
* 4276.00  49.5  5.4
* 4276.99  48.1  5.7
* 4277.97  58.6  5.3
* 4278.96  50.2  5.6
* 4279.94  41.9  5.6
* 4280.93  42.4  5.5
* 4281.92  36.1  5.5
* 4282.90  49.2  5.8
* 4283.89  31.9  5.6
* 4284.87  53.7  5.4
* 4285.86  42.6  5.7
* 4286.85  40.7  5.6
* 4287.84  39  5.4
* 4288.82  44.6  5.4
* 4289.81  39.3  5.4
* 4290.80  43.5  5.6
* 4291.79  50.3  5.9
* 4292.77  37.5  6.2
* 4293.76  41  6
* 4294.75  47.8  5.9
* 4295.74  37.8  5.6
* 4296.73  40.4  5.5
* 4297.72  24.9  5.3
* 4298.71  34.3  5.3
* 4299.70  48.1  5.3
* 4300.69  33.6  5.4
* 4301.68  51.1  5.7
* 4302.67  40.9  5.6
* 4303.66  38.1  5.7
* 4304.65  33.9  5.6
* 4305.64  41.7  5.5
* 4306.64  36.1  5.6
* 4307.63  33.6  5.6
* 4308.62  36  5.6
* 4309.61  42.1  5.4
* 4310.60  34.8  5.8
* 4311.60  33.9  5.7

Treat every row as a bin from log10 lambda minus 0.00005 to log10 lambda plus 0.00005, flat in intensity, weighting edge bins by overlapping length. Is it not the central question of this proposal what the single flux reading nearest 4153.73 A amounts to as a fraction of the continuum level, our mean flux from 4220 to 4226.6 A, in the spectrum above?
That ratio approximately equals 0.80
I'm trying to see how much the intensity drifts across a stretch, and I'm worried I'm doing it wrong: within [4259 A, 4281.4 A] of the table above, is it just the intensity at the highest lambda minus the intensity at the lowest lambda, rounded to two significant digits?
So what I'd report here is 15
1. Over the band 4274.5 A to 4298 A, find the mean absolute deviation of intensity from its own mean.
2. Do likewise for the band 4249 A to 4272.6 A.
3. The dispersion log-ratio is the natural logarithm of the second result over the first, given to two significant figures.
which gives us -0.10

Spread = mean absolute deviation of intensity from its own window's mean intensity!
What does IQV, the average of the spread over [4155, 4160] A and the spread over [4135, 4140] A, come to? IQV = 6.0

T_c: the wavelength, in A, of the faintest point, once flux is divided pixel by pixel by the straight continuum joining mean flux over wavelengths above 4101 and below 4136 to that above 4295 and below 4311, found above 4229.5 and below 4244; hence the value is 4241.68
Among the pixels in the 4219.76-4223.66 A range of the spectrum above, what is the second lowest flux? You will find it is 45.9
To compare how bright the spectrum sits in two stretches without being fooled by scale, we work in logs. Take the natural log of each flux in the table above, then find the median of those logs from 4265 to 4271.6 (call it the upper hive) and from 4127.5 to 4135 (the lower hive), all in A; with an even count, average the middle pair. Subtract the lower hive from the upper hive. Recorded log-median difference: 0.13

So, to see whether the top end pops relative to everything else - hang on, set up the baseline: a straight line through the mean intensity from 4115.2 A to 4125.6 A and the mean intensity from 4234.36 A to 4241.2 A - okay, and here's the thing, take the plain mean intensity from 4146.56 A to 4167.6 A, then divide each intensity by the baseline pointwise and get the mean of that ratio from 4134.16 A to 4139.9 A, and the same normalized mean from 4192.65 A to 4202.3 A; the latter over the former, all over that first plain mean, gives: 0.021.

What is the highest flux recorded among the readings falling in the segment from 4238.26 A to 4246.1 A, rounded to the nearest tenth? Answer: 48.9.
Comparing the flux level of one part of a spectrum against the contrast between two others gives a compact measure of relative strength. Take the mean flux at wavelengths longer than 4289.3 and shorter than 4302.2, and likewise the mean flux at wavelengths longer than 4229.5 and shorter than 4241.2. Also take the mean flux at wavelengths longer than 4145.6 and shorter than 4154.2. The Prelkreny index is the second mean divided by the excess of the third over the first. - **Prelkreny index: 39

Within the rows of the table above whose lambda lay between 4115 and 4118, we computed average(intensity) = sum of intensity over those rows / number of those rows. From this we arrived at 43.3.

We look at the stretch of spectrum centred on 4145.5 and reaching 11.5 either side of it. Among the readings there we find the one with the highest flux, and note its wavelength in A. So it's 4139.41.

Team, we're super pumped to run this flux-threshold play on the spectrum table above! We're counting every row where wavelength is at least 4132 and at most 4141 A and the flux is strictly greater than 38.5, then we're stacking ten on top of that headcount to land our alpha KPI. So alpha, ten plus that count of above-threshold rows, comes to 18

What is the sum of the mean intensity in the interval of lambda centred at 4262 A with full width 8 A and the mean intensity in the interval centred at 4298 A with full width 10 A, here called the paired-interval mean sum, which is 81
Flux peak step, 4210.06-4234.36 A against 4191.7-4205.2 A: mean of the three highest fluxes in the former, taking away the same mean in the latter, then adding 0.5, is 1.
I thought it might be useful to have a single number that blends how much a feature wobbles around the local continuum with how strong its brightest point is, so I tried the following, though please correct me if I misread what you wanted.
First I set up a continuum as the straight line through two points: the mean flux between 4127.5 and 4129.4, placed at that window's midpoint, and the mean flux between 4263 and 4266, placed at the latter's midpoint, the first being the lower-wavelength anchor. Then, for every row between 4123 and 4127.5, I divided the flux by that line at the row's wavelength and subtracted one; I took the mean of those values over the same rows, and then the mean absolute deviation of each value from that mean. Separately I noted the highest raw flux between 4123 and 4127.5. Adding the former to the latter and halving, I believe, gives 26.0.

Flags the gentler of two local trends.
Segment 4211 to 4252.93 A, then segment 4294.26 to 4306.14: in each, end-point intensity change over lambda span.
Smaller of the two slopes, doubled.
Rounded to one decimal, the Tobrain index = -1.1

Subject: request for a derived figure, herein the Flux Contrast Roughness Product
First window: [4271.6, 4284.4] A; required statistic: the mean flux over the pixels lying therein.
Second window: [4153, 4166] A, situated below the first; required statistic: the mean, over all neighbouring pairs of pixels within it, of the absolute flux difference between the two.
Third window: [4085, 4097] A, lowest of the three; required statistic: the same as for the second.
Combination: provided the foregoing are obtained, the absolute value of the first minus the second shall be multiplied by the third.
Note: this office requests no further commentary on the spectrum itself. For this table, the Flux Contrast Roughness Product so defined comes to 173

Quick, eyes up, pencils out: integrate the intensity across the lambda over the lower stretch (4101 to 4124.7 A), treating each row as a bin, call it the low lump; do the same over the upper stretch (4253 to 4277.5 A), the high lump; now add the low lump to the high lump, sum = 1890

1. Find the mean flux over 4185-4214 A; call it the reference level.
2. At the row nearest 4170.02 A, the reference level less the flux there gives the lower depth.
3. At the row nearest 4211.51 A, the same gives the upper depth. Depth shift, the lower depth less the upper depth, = 12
